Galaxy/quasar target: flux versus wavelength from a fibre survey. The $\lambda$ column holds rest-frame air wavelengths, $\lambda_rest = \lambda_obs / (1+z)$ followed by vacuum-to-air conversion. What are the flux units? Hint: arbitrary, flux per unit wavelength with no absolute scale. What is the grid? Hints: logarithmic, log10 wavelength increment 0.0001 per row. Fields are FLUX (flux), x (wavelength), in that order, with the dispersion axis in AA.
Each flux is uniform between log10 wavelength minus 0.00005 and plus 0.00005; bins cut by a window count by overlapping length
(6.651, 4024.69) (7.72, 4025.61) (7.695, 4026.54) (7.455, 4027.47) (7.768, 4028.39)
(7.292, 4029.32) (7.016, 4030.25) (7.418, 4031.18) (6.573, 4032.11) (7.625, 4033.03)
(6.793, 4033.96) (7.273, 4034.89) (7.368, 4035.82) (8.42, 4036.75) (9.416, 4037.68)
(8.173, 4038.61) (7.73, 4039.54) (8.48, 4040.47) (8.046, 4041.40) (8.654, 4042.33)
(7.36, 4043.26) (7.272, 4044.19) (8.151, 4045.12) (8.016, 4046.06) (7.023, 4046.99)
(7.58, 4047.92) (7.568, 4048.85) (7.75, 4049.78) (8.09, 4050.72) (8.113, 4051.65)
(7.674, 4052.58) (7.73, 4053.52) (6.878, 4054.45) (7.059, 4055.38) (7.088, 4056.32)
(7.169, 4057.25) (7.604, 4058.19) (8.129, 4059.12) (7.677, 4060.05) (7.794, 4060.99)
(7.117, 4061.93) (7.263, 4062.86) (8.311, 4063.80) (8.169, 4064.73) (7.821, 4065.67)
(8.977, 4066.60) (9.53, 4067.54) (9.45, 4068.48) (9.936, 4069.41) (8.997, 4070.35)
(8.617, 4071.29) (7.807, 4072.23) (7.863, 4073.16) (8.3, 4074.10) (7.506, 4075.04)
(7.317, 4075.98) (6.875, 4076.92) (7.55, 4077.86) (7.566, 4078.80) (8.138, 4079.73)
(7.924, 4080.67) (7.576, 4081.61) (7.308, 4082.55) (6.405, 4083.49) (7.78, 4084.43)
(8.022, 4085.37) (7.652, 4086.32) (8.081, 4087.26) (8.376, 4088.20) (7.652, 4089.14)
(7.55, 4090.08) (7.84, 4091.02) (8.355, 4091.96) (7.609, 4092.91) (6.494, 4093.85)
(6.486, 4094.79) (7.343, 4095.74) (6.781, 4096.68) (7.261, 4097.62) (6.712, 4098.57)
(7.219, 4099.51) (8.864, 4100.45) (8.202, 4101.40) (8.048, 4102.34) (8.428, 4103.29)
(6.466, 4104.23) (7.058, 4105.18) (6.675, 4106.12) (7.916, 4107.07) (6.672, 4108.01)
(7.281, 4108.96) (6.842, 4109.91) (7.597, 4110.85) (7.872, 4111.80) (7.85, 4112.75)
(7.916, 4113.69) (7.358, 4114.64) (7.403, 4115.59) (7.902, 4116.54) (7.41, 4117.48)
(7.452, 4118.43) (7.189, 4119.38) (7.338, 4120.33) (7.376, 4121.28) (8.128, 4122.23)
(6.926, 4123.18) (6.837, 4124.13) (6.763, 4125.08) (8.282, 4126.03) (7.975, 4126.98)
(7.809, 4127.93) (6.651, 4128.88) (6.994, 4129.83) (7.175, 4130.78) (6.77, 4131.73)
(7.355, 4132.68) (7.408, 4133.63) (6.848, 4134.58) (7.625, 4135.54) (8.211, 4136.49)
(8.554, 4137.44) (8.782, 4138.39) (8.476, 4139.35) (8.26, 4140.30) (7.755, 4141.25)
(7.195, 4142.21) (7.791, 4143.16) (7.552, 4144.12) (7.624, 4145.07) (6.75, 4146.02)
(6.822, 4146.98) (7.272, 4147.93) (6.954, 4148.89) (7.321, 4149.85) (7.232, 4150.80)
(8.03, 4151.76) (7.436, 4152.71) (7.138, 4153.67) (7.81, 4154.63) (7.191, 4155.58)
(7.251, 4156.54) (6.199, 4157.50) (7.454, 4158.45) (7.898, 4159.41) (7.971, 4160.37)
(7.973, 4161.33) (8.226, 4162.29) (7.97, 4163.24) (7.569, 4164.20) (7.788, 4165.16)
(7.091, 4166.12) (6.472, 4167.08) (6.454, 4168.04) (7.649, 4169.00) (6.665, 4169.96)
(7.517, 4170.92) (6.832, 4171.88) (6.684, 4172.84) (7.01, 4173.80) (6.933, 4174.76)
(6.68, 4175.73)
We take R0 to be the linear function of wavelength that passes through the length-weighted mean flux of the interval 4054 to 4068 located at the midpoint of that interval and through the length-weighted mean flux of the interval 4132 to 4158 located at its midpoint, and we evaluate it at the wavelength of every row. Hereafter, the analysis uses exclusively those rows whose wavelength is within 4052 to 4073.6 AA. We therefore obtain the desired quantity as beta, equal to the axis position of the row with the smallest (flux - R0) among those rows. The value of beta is 4054.45 AA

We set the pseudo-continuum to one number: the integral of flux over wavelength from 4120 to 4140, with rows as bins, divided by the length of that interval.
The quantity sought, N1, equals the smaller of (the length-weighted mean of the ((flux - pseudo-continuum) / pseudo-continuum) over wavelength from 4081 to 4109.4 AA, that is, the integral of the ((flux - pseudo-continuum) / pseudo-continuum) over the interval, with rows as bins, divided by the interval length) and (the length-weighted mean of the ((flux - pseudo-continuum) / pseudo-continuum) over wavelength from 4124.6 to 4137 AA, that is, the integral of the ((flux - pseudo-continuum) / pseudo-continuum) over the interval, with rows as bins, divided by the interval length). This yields -0.0224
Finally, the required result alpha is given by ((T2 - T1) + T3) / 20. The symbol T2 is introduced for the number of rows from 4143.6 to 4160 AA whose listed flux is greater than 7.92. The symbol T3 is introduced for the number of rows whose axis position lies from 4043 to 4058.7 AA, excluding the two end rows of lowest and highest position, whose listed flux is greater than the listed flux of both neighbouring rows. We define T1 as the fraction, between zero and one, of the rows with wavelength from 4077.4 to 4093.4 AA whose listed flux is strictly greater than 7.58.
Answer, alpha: 0.22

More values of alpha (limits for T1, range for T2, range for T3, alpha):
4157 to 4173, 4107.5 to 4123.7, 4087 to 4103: 0.28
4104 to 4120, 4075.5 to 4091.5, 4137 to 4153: 0.53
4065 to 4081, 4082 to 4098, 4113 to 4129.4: 0.36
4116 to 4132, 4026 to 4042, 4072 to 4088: 0.39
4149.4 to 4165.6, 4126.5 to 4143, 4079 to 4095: 0.43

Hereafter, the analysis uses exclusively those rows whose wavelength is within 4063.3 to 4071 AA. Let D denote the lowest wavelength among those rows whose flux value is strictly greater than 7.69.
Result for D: 4063.80 AA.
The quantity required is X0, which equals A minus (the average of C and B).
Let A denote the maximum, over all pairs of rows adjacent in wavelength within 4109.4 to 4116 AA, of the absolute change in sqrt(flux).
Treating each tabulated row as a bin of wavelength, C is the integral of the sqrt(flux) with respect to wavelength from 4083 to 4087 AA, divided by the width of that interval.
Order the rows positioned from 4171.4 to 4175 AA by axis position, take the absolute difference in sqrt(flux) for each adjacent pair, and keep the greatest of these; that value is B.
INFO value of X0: -1.26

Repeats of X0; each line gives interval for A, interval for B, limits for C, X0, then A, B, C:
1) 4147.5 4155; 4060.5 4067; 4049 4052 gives -1.36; 0.14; 0.200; 2.81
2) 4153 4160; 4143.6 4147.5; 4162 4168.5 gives -1.20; 0.24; 0.163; 2.71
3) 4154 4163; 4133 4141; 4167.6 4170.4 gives -1.15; 0.24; 0.144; 2.63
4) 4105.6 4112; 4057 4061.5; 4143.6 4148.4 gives -1.16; 0.23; 0.094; 2.69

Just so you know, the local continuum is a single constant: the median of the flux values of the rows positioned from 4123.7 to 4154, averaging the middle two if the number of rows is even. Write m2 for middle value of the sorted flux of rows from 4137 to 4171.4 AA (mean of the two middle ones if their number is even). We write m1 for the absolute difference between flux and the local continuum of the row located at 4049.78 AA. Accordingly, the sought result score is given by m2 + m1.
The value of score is 7.90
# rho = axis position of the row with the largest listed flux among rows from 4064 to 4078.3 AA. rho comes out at 4069.41 AA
